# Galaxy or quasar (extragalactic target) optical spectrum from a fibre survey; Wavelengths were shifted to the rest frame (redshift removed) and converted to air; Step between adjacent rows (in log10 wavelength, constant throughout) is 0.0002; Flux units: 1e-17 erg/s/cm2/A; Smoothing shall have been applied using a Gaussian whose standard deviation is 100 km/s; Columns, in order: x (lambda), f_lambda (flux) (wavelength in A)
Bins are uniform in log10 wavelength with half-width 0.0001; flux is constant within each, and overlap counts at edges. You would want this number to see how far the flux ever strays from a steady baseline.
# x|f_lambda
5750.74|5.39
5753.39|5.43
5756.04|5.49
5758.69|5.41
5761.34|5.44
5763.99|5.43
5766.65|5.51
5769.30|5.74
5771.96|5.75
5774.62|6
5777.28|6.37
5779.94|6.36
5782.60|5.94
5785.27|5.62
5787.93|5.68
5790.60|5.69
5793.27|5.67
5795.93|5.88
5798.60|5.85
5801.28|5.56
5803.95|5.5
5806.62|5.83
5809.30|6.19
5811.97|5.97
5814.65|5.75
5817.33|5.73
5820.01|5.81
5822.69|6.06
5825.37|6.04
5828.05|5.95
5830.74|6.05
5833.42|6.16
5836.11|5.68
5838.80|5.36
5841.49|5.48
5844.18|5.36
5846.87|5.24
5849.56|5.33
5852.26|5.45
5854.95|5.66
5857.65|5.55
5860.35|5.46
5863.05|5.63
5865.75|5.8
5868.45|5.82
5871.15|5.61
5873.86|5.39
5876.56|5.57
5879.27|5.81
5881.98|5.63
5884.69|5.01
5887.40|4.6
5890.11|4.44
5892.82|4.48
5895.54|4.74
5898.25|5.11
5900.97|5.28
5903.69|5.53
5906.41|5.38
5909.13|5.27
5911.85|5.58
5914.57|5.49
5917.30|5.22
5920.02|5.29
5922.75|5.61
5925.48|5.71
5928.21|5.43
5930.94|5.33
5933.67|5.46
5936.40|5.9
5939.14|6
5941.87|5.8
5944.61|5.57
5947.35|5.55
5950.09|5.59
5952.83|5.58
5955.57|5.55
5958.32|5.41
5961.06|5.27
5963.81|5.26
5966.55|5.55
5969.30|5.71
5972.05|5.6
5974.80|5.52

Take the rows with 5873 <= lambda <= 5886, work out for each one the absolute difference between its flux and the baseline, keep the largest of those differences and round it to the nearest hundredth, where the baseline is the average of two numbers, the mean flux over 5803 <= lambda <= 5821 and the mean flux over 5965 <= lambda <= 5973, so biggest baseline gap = 0.71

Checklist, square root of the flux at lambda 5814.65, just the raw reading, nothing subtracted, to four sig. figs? 2.398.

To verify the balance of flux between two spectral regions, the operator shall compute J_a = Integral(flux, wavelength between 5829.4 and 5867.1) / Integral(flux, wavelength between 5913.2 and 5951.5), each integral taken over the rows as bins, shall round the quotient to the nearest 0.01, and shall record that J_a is 0.99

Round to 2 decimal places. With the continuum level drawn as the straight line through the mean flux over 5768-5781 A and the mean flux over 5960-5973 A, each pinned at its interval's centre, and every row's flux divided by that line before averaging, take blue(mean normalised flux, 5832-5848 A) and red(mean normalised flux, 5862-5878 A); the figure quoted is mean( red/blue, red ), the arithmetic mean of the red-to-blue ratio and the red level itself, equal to 1.00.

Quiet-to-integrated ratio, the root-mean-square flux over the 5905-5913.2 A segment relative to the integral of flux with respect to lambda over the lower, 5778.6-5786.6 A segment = 0.113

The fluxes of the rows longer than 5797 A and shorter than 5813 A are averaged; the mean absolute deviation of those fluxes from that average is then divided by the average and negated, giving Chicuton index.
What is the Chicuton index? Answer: -0.033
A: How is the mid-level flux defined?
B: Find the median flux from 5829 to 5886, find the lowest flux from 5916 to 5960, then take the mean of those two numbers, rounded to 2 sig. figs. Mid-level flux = 5.4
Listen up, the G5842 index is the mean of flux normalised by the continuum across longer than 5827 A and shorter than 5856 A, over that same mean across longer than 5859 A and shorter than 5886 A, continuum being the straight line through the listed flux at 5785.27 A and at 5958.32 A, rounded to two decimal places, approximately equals 1.00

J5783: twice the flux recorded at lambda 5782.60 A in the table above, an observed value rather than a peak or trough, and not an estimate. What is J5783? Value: 11.9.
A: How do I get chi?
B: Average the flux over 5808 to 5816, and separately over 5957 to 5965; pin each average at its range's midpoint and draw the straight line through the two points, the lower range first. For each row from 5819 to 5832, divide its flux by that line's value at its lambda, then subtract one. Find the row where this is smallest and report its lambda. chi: 5820.01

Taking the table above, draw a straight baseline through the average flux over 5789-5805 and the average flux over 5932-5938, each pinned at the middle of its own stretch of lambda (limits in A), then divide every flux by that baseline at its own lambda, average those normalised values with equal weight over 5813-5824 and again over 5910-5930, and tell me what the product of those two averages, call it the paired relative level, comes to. 0.99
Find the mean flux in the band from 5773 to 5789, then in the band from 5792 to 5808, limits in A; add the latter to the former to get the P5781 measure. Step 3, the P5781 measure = 11.7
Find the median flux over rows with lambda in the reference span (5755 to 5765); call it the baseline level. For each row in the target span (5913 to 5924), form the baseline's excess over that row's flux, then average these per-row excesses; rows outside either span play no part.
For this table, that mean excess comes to 0.03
